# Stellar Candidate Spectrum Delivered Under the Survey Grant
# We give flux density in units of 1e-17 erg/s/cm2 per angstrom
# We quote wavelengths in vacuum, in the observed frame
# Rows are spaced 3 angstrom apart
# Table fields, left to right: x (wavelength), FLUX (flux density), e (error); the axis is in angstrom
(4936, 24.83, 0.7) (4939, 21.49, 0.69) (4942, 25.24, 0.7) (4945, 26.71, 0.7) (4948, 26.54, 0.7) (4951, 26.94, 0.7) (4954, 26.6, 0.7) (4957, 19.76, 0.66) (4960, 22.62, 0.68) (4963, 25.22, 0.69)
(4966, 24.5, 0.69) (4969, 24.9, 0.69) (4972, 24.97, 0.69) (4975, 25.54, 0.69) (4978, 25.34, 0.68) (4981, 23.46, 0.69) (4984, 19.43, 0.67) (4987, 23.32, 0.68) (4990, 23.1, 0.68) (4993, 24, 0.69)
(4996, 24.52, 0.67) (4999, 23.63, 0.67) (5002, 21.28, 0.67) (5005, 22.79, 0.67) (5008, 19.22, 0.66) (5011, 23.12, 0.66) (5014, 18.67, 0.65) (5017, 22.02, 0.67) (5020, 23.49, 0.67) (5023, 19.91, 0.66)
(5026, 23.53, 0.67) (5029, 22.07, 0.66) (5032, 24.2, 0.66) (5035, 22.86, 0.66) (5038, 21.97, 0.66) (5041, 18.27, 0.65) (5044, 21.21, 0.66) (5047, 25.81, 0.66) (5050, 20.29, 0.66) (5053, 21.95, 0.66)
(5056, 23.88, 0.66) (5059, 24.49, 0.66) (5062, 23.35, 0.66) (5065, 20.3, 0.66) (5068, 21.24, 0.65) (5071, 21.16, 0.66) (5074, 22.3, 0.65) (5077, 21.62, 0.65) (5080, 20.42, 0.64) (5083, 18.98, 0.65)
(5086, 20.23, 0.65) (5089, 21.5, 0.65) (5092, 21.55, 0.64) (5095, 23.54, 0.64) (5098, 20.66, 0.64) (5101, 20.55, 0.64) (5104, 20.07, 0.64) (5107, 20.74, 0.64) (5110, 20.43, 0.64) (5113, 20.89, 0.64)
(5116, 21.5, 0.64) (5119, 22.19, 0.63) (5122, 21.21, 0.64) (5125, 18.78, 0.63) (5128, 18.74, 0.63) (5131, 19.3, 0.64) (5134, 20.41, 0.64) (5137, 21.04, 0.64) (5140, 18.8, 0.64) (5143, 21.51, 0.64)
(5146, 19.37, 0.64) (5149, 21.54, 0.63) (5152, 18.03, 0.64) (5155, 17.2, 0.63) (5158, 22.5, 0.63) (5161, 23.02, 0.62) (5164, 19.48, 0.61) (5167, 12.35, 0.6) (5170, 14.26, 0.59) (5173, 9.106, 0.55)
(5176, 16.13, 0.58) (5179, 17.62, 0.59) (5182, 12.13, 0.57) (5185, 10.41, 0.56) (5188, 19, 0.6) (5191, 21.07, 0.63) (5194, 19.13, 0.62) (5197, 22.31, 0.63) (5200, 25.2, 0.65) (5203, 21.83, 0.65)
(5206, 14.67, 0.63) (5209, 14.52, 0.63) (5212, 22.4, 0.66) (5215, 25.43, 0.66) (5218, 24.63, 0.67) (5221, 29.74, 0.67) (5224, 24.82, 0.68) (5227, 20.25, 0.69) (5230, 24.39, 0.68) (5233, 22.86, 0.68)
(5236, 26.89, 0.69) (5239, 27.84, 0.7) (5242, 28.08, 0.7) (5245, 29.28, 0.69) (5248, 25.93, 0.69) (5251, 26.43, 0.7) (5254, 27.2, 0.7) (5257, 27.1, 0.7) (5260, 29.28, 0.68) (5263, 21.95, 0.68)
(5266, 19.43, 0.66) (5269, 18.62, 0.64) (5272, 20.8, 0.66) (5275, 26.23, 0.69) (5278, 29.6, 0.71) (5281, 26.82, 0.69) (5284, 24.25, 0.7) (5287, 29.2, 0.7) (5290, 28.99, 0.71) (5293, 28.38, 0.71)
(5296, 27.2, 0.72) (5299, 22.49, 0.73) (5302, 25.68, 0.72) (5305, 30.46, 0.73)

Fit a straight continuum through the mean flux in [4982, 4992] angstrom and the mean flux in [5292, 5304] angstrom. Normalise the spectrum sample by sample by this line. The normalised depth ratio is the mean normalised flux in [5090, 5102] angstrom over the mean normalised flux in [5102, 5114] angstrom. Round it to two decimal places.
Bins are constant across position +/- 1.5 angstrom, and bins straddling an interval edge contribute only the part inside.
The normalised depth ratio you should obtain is 1.06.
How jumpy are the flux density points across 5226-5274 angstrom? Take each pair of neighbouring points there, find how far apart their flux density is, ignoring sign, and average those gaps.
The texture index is 2.12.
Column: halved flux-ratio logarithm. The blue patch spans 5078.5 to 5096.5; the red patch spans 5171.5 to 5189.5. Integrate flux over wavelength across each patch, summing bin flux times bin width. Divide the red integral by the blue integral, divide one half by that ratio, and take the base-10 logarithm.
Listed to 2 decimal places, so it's -0.13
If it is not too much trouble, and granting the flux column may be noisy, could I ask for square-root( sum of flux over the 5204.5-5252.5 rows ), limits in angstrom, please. 19.7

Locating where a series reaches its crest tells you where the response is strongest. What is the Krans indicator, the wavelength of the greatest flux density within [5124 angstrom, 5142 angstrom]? 5137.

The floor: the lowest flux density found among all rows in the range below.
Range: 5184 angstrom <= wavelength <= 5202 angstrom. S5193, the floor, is 10.41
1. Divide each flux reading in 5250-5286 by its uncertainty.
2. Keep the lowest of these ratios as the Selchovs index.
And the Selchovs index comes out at 29.1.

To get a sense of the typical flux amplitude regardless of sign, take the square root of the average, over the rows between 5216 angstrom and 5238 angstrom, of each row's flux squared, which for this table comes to 25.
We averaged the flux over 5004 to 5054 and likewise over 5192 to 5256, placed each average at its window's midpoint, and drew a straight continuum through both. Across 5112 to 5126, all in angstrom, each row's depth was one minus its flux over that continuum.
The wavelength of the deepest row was 5125 angstrom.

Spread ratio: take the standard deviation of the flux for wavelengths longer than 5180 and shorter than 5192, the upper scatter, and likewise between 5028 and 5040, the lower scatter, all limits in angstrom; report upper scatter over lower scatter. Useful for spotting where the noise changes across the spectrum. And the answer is 5.0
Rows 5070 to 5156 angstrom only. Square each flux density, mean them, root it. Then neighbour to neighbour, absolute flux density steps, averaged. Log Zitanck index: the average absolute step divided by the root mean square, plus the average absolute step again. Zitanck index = 1.3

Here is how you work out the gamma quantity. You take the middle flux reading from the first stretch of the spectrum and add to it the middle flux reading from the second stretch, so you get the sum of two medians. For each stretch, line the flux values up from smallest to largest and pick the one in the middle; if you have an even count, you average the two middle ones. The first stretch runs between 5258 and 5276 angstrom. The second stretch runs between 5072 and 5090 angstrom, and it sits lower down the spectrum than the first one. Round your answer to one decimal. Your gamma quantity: 42.3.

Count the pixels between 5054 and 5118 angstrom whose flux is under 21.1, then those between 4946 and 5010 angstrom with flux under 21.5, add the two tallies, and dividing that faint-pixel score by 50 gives 0.28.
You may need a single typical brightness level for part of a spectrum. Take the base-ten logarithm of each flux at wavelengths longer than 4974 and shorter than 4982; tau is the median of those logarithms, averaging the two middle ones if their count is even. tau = 1.404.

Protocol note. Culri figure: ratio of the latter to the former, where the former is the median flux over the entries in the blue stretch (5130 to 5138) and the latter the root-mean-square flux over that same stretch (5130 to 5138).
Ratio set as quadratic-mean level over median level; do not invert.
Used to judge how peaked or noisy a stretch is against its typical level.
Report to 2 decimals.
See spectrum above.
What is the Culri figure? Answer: 0.99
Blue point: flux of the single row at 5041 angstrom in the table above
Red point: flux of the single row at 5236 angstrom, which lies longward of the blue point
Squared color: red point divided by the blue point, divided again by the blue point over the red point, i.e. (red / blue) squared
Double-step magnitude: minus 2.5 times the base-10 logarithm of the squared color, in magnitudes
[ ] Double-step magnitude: -0.8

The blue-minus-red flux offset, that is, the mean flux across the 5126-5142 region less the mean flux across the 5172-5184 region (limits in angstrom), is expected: 5.9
